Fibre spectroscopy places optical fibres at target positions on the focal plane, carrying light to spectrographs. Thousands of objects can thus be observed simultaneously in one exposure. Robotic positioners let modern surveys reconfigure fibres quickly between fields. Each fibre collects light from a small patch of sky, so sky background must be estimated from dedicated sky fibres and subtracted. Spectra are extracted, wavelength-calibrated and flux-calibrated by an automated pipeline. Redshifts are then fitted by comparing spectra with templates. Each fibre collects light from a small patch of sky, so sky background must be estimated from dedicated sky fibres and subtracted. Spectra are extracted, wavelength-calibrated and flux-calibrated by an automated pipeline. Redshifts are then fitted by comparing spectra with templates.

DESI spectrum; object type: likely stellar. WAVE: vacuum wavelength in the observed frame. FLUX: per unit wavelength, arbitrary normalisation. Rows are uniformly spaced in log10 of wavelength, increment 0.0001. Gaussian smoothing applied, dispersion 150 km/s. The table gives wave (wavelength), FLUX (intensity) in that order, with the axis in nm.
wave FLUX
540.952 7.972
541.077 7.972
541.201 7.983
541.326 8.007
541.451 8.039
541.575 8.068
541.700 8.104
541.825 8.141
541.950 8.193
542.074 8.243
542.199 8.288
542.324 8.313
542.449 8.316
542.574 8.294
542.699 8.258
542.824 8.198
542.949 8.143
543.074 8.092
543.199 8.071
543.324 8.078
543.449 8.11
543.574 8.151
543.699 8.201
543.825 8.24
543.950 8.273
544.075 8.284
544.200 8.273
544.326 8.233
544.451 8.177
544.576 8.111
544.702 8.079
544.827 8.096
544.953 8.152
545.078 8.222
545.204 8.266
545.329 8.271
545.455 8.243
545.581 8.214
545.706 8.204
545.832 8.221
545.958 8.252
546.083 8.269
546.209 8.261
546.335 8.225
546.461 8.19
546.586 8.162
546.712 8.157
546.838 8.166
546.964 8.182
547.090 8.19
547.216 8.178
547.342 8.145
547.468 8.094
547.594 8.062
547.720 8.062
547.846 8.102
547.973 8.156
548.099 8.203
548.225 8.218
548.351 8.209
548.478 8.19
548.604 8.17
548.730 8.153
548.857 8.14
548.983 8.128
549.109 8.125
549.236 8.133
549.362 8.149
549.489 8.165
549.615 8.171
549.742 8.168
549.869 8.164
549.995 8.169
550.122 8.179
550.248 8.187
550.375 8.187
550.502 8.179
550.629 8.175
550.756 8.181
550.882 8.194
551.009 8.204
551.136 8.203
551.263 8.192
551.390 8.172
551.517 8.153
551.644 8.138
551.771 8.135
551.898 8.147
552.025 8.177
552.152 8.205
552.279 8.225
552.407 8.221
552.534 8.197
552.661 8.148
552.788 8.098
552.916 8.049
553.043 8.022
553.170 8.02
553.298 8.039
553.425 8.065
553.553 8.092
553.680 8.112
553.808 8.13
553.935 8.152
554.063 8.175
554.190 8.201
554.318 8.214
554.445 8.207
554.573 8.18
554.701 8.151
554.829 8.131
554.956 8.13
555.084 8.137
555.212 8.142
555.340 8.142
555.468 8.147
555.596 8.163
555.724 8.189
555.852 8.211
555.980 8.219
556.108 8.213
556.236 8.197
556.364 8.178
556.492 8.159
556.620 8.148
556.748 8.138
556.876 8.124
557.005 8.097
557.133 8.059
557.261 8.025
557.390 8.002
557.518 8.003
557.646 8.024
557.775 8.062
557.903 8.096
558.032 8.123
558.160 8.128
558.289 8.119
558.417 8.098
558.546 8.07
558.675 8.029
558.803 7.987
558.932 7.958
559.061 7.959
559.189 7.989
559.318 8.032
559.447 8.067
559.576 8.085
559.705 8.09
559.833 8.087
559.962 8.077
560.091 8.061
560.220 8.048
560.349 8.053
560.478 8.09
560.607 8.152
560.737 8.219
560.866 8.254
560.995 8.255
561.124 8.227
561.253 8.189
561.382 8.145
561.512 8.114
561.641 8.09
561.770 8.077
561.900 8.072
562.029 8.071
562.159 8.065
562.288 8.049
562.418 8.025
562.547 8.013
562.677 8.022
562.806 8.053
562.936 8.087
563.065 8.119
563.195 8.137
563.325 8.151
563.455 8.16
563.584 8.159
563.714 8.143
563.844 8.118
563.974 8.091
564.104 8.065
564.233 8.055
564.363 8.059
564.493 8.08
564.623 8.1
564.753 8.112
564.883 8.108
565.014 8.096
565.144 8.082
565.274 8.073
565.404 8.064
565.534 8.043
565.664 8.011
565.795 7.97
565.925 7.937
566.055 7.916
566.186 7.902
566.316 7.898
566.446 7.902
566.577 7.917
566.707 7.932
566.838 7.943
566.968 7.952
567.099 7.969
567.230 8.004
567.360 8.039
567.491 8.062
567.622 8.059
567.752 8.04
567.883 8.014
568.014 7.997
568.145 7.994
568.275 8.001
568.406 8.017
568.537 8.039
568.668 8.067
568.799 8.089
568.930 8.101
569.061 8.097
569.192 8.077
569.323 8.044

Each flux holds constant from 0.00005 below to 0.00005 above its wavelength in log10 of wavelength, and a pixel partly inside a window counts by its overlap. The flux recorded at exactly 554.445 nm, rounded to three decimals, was 8.207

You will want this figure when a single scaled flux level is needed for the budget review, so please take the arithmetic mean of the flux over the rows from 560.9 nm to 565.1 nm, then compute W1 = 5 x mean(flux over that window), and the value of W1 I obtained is 40.5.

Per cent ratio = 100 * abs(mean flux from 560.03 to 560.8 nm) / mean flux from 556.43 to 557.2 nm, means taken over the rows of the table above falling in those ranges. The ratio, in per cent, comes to 100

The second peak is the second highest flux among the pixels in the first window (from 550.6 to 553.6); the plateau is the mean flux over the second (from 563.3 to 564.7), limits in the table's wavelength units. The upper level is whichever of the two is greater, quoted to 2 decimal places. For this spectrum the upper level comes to 8.22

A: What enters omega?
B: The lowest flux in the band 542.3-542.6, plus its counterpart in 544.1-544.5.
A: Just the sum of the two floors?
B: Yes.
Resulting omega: 16.5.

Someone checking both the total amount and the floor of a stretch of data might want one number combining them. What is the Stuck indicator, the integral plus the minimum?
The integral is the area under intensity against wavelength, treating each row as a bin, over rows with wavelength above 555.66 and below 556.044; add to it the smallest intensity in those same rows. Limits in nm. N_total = 11.3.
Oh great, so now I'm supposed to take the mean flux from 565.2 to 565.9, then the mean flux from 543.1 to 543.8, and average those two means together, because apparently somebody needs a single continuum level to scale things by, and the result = 8.08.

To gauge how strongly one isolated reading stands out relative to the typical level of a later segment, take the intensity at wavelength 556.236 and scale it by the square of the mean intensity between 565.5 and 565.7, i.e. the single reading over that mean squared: 0.127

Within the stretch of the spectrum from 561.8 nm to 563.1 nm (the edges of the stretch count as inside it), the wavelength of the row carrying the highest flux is 563.065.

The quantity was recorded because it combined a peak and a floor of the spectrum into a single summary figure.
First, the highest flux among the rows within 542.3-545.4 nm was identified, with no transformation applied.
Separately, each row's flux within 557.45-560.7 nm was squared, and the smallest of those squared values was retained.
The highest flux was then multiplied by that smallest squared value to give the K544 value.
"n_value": 527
